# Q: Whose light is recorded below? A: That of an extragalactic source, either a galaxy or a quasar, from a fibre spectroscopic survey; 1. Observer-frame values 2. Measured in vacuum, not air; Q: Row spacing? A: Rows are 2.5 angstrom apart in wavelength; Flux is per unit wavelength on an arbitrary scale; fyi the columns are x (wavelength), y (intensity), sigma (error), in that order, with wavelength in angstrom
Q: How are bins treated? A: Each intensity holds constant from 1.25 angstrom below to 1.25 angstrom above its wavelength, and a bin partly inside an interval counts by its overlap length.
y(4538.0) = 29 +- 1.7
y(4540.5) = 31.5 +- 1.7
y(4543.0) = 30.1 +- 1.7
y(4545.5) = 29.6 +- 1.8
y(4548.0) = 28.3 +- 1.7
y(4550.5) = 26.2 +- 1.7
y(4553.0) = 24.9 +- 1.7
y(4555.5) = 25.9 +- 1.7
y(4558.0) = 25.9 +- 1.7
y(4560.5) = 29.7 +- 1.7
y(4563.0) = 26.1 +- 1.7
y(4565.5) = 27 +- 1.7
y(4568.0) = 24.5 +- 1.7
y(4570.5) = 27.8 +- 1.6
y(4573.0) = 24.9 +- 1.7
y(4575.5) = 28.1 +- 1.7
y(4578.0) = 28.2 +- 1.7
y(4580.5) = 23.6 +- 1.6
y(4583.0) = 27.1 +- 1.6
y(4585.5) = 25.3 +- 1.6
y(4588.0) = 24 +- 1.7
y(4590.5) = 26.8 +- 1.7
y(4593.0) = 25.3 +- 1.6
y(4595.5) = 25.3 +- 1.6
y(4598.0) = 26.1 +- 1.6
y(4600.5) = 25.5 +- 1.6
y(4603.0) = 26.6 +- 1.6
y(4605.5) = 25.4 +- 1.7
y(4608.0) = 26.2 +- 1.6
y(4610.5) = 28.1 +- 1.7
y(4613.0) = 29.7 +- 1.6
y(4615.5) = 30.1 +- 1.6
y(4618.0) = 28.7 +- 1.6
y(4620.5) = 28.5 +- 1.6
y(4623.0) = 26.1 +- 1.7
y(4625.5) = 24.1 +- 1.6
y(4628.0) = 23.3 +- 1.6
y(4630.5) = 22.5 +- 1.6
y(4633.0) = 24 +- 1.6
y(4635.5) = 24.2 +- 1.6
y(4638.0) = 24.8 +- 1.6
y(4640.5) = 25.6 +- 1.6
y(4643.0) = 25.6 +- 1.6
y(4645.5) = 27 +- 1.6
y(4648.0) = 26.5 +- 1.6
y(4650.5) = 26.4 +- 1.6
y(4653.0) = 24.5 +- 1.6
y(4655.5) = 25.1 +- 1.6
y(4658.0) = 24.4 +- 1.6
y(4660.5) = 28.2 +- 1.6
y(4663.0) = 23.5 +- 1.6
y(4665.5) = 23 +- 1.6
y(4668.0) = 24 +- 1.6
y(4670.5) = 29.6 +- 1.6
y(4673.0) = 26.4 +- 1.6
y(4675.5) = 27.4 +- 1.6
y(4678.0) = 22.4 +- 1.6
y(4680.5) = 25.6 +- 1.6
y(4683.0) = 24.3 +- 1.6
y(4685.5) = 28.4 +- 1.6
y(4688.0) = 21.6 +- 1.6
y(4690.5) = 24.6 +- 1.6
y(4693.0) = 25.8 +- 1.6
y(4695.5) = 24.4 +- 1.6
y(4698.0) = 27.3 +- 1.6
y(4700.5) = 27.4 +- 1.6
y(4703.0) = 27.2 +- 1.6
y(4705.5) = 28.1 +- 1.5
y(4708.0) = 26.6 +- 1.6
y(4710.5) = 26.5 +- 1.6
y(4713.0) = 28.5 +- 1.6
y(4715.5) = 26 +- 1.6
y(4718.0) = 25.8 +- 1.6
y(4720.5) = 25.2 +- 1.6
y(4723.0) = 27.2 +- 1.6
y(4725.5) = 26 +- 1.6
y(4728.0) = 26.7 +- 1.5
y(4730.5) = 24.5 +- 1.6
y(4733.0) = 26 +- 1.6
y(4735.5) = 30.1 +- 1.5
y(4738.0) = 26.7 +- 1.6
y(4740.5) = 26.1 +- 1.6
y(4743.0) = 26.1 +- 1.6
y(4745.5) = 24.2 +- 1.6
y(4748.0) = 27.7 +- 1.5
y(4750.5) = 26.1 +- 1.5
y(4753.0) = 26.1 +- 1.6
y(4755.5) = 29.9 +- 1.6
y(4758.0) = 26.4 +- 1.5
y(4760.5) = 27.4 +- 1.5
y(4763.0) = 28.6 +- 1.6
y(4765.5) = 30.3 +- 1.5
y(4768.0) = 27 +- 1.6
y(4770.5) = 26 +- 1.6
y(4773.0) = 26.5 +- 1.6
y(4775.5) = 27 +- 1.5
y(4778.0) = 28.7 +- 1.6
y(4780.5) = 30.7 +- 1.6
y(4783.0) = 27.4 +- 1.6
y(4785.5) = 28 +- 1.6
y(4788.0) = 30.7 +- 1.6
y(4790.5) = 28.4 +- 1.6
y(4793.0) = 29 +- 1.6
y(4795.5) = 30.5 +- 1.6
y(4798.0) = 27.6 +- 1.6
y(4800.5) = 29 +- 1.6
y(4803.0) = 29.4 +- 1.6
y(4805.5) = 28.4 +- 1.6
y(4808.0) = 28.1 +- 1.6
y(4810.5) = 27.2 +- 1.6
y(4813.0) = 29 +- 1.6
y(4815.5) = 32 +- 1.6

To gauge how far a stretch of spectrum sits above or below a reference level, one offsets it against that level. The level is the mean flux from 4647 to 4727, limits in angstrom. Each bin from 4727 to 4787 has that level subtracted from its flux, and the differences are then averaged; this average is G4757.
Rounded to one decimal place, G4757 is 1.4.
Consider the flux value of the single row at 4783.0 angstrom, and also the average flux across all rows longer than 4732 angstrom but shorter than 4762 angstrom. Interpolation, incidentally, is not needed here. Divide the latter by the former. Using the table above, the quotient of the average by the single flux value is 0.98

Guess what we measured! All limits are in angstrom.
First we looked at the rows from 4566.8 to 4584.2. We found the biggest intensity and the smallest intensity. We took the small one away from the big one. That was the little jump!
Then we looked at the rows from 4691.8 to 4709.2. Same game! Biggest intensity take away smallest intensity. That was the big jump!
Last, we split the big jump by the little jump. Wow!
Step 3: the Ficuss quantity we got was 0.80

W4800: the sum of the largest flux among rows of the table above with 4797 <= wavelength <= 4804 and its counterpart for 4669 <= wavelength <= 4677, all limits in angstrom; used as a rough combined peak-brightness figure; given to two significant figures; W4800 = 59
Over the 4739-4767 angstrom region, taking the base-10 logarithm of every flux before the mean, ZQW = 1.43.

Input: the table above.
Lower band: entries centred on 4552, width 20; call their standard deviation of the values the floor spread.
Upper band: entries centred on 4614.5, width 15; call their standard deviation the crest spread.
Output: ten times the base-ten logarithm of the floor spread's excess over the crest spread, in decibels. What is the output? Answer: -2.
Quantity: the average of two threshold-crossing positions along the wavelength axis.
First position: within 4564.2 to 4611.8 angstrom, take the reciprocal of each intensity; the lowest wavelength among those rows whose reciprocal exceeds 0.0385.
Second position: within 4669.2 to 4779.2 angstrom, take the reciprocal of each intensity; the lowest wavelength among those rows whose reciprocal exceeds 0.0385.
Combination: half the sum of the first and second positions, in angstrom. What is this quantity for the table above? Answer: 4623.0 angstrom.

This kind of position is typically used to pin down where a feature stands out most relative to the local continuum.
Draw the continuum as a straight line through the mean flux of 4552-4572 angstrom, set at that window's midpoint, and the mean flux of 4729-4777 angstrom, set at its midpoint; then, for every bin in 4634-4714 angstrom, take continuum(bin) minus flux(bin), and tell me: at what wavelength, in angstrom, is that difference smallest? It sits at 4670.5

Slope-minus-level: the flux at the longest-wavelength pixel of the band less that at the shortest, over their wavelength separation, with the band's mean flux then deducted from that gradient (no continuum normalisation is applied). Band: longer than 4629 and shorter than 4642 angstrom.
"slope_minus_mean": -23.9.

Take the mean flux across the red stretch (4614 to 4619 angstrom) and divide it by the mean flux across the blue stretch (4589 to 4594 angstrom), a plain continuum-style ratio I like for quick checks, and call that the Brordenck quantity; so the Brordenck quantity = 1.13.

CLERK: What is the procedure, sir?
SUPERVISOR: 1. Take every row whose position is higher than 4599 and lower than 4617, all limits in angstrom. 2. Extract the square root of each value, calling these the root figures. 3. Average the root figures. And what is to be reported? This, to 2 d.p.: 5.23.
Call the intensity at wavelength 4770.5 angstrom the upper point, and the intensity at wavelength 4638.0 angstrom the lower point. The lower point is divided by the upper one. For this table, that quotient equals 0.95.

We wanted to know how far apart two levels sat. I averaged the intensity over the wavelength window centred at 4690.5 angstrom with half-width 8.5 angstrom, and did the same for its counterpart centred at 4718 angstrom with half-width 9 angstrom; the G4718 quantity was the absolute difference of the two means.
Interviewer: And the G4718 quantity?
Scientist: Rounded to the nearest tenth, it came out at 1.3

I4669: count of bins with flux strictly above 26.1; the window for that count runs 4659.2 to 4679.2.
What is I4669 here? 4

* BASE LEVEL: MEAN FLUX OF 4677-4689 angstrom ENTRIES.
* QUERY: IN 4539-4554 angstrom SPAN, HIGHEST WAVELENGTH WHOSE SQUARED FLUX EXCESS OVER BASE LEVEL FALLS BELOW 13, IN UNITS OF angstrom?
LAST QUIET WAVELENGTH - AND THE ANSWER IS 4553.0 angstrom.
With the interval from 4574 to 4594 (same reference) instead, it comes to 4593.0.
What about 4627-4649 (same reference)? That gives 4648.0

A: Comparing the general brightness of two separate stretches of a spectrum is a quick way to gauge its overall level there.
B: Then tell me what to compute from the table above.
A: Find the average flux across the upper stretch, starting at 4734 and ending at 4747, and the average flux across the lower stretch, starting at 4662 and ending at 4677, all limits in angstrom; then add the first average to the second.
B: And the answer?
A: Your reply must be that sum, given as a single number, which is 52.3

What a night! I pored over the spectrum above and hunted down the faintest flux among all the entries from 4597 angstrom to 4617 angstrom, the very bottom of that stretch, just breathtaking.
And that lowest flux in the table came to 25.4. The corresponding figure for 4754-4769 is 26.4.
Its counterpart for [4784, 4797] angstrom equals 28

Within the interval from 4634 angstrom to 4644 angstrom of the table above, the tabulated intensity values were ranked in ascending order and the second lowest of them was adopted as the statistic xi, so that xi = 24.8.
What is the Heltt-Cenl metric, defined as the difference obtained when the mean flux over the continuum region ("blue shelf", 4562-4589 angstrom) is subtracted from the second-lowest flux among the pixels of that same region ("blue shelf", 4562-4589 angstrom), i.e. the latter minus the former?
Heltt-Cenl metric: -2.1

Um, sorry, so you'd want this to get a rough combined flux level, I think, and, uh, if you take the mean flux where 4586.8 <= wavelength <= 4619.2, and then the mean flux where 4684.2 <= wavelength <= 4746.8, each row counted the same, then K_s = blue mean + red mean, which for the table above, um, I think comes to 53.0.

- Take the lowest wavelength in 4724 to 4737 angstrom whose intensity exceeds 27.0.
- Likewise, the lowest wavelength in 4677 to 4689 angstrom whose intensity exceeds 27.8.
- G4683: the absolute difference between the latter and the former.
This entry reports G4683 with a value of 50.0 angstrom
